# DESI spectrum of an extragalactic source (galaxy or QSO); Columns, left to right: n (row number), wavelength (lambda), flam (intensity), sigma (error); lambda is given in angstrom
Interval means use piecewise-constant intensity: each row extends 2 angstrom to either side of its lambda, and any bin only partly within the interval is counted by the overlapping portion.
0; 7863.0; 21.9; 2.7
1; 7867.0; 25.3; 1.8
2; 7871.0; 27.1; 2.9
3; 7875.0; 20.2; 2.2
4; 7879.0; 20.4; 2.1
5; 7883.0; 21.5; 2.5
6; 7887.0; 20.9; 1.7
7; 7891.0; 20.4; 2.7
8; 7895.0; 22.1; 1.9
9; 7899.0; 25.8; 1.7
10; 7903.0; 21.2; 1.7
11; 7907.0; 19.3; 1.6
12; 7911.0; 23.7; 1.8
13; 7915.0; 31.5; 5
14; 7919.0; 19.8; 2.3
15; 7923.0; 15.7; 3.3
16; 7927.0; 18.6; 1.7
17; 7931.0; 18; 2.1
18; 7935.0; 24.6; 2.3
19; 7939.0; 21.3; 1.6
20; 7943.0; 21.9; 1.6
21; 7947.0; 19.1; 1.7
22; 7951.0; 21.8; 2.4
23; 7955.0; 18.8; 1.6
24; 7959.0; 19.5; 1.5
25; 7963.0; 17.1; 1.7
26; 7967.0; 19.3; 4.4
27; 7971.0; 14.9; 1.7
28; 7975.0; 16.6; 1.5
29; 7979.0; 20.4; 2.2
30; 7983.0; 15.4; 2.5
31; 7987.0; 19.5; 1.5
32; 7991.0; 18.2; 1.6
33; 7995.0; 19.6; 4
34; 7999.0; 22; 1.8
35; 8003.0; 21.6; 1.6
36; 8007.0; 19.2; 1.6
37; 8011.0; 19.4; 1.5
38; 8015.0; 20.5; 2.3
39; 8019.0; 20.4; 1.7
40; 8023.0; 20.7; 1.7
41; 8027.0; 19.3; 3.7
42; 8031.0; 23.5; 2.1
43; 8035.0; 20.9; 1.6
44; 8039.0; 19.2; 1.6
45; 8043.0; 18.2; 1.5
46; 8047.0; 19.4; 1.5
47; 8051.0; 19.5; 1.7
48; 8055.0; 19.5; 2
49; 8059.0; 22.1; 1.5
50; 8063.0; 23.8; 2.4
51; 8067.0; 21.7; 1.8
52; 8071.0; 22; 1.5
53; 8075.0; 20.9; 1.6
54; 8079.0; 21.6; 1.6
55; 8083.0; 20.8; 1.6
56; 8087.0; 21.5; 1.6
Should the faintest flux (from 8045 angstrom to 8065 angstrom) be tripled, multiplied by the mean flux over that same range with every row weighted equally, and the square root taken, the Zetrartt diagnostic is 35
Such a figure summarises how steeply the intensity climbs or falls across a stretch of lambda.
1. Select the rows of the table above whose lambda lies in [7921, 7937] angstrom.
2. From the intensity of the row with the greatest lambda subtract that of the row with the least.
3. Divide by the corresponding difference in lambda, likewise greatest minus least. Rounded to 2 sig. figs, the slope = 0.74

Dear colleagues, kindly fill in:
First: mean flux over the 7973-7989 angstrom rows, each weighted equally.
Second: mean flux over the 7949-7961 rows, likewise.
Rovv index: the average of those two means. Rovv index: 19.0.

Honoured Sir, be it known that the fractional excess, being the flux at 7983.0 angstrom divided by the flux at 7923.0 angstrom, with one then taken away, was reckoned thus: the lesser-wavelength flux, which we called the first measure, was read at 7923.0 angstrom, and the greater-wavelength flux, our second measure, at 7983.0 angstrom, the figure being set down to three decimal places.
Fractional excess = -0.019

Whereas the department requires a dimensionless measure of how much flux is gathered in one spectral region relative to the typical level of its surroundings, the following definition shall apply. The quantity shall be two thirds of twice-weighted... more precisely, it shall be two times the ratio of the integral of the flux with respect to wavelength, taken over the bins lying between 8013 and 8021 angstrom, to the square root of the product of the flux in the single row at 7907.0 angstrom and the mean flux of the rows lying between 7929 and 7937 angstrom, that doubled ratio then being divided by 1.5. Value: 10.8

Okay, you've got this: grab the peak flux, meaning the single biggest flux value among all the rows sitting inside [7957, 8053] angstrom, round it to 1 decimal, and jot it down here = 23.5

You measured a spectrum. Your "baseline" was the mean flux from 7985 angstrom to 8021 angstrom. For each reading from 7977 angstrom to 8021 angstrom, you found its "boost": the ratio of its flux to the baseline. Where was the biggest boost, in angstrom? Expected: 7999.0 angstrom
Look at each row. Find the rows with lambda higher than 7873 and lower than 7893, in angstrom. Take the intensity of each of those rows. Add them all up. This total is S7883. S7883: 103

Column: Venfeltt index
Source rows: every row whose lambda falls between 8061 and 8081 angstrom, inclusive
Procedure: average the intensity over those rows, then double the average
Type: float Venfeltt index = 44.0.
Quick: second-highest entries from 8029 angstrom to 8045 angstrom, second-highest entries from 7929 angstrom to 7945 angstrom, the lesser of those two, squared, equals 437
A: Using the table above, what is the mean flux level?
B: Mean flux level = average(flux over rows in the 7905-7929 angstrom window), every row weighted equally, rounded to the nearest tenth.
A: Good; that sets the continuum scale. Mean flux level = 21.4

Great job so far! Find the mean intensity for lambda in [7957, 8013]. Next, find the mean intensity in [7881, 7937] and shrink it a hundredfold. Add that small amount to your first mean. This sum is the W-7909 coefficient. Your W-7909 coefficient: 19.0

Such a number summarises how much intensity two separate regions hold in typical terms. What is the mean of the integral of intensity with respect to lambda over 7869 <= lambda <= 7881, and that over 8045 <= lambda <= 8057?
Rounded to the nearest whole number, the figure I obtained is 252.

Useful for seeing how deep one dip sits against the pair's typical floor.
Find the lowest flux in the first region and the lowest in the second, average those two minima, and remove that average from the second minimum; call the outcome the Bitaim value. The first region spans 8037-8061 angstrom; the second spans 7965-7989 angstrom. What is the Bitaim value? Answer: -2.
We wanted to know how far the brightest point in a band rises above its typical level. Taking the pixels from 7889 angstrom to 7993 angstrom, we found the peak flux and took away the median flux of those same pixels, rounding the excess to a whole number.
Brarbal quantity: 12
